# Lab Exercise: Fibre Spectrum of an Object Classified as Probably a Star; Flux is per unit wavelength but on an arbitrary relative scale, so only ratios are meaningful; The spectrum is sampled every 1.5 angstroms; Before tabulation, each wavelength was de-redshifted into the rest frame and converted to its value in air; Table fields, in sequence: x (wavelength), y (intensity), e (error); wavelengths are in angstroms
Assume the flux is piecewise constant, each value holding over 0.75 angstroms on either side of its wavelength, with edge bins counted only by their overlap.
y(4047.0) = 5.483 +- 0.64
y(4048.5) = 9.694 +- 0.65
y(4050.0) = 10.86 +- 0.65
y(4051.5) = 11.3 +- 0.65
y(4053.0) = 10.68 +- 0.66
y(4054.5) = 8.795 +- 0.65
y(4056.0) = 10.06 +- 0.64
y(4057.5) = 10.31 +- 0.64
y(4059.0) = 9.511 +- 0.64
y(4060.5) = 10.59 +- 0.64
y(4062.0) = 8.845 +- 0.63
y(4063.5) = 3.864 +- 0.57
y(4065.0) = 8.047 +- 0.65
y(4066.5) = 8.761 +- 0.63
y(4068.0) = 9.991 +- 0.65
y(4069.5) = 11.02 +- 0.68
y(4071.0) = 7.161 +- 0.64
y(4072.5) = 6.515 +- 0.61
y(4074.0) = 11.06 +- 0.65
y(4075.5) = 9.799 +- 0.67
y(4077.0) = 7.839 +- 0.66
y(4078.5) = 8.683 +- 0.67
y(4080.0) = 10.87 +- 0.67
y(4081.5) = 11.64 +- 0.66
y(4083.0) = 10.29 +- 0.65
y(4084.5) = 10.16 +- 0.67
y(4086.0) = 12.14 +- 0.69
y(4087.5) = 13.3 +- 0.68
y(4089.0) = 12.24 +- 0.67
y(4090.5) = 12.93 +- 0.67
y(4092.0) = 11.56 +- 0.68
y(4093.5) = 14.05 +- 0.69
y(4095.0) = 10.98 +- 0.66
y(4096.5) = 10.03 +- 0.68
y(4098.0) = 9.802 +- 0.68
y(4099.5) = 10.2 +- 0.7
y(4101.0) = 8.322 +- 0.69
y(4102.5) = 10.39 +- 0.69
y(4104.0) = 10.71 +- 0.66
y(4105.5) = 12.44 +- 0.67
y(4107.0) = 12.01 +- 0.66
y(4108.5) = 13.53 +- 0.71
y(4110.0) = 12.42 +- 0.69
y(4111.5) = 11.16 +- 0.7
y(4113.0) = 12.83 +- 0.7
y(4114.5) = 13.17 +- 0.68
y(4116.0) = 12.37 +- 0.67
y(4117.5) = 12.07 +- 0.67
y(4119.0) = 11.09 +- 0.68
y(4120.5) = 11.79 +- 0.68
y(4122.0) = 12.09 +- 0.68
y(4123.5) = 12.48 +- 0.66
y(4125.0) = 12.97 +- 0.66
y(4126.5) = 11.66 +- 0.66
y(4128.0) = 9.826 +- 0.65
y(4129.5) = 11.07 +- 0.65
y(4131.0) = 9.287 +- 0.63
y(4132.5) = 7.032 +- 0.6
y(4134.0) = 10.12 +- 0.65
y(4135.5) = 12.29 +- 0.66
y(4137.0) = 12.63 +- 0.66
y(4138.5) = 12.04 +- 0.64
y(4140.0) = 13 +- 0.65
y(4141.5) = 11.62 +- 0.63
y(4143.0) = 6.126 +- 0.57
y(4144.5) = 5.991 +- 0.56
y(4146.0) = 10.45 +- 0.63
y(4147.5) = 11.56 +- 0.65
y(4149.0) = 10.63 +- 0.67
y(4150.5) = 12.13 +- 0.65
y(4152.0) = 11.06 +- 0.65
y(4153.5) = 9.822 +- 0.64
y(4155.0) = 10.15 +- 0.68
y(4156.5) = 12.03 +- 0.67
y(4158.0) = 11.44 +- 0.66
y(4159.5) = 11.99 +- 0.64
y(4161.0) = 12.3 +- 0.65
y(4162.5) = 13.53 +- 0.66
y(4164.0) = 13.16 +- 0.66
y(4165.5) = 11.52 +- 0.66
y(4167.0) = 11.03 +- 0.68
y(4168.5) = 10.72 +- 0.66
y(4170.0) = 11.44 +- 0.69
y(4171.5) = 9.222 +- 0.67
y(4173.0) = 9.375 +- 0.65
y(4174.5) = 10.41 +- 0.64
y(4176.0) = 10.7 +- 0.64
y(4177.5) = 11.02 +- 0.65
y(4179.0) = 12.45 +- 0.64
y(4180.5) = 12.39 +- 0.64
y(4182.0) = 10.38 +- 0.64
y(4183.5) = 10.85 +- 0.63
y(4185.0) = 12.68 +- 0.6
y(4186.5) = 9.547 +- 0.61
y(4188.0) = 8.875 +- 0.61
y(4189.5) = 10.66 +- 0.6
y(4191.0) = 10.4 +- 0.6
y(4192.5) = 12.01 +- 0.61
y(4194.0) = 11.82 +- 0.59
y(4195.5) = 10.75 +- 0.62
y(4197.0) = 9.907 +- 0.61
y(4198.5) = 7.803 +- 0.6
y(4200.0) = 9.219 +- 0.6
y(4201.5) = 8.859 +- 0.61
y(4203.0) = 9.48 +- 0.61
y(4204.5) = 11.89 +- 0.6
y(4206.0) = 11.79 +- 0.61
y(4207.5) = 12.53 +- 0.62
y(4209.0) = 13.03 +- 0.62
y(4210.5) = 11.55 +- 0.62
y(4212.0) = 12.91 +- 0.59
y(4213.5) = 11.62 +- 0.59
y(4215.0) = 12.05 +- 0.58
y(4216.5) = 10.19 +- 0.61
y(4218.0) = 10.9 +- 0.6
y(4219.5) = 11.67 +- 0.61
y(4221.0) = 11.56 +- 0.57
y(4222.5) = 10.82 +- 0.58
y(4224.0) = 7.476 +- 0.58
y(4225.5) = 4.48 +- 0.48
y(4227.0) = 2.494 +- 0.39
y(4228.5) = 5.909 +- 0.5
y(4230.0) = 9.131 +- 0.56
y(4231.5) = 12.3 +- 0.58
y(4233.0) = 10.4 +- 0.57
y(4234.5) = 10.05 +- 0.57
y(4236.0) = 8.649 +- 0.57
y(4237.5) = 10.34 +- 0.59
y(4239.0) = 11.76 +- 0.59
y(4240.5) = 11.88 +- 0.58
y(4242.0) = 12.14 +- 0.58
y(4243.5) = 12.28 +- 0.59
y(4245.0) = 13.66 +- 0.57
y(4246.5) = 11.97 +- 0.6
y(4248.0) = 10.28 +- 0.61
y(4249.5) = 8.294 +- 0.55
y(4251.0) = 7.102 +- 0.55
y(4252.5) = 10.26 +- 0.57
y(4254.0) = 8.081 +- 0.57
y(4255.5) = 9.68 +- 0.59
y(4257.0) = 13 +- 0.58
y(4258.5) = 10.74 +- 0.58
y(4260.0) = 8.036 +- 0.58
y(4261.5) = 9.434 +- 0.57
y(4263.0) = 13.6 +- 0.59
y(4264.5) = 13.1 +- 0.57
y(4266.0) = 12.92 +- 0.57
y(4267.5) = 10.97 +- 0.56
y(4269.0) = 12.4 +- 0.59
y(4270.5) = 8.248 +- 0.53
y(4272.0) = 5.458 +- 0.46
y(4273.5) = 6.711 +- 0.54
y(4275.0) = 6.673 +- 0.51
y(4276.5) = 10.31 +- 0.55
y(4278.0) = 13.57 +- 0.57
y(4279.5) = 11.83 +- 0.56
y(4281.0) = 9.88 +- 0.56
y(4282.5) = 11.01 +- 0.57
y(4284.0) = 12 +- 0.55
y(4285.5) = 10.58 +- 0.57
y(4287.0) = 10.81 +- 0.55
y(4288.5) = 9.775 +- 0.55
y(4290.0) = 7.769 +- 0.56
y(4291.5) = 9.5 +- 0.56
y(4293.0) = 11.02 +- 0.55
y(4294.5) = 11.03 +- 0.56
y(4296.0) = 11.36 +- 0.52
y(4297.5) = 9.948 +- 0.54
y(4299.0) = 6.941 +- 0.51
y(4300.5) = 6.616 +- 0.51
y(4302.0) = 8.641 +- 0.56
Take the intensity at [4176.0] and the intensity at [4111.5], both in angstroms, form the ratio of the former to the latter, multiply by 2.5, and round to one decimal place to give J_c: 2.4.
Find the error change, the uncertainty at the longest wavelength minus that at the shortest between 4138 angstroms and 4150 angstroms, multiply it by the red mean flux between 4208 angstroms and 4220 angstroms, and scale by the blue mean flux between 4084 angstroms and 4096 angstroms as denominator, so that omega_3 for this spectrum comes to 0.029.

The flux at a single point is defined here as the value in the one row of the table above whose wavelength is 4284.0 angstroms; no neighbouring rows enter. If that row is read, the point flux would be 12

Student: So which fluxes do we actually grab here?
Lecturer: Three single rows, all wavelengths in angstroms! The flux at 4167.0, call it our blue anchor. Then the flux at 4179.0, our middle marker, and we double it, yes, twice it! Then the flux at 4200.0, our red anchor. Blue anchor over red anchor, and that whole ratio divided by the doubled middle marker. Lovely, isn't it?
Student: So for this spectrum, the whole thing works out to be 0.0480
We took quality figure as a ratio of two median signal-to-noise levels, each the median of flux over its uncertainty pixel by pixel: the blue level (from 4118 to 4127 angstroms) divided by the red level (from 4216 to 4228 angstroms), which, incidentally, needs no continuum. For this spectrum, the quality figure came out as 1.02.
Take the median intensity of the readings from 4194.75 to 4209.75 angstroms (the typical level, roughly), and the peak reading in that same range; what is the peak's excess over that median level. 2.70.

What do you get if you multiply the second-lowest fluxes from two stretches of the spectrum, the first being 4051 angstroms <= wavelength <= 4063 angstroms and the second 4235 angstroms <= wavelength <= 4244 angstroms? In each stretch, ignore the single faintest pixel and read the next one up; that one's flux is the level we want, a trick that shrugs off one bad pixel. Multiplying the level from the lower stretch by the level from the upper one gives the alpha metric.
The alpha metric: 91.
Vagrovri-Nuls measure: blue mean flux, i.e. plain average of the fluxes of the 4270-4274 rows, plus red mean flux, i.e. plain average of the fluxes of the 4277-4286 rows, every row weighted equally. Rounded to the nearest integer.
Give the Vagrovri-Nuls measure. 18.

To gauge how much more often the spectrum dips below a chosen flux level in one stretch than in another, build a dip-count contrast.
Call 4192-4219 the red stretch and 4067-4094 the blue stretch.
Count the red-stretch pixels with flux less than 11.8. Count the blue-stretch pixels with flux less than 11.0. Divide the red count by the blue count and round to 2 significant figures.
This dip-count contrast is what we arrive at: 1.2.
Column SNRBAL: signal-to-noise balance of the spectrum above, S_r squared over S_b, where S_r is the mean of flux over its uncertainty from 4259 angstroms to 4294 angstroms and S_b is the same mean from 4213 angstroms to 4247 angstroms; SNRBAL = 19.1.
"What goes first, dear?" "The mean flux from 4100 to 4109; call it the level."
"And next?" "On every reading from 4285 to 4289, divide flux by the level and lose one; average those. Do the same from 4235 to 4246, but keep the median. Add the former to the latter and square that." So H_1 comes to 0.000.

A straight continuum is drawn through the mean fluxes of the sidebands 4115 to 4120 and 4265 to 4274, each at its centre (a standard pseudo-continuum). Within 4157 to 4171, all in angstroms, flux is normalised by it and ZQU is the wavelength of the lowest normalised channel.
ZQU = 4168.5 angstroms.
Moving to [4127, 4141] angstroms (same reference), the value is 4132.5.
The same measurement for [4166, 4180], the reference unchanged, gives 4171.5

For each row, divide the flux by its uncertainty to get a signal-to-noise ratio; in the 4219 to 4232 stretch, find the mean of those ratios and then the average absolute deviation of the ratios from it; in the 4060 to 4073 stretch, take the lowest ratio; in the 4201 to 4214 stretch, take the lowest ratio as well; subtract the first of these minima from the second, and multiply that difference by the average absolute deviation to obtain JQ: 34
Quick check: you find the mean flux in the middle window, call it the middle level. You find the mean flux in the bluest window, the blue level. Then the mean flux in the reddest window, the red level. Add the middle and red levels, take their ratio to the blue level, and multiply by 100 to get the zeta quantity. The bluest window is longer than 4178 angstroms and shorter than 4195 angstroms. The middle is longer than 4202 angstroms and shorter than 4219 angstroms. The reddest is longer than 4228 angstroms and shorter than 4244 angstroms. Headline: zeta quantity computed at 199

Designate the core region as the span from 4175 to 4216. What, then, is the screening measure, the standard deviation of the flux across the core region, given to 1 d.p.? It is 1.4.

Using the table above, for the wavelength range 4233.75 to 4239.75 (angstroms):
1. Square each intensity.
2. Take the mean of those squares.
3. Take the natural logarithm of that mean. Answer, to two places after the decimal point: 4.66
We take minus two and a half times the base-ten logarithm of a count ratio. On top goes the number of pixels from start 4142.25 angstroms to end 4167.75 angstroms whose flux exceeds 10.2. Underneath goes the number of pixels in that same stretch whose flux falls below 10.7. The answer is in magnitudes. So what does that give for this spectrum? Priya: -0.8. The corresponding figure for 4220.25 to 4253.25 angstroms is 0.0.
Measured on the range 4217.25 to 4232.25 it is 0.0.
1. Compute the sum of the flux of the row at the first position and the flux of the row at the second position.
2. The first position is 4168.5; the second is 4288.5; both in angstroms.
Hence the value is 20.5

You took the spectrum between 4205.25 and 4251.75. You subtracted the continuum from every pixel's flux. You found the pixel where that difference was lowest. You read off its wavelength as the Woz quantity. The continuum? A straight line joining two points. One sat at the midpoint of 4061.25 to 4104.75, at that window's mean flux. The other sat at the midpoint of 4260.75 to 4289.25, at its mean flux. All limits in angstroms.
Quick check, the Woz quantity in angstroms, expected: 4227.0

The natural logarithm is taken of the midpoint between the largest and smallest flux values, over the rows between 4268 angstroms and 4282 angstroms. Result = 2.253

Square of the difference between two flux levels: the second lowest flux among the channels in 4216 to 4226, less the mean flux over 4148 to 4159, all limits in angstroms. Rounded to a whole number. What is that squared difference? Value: 13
